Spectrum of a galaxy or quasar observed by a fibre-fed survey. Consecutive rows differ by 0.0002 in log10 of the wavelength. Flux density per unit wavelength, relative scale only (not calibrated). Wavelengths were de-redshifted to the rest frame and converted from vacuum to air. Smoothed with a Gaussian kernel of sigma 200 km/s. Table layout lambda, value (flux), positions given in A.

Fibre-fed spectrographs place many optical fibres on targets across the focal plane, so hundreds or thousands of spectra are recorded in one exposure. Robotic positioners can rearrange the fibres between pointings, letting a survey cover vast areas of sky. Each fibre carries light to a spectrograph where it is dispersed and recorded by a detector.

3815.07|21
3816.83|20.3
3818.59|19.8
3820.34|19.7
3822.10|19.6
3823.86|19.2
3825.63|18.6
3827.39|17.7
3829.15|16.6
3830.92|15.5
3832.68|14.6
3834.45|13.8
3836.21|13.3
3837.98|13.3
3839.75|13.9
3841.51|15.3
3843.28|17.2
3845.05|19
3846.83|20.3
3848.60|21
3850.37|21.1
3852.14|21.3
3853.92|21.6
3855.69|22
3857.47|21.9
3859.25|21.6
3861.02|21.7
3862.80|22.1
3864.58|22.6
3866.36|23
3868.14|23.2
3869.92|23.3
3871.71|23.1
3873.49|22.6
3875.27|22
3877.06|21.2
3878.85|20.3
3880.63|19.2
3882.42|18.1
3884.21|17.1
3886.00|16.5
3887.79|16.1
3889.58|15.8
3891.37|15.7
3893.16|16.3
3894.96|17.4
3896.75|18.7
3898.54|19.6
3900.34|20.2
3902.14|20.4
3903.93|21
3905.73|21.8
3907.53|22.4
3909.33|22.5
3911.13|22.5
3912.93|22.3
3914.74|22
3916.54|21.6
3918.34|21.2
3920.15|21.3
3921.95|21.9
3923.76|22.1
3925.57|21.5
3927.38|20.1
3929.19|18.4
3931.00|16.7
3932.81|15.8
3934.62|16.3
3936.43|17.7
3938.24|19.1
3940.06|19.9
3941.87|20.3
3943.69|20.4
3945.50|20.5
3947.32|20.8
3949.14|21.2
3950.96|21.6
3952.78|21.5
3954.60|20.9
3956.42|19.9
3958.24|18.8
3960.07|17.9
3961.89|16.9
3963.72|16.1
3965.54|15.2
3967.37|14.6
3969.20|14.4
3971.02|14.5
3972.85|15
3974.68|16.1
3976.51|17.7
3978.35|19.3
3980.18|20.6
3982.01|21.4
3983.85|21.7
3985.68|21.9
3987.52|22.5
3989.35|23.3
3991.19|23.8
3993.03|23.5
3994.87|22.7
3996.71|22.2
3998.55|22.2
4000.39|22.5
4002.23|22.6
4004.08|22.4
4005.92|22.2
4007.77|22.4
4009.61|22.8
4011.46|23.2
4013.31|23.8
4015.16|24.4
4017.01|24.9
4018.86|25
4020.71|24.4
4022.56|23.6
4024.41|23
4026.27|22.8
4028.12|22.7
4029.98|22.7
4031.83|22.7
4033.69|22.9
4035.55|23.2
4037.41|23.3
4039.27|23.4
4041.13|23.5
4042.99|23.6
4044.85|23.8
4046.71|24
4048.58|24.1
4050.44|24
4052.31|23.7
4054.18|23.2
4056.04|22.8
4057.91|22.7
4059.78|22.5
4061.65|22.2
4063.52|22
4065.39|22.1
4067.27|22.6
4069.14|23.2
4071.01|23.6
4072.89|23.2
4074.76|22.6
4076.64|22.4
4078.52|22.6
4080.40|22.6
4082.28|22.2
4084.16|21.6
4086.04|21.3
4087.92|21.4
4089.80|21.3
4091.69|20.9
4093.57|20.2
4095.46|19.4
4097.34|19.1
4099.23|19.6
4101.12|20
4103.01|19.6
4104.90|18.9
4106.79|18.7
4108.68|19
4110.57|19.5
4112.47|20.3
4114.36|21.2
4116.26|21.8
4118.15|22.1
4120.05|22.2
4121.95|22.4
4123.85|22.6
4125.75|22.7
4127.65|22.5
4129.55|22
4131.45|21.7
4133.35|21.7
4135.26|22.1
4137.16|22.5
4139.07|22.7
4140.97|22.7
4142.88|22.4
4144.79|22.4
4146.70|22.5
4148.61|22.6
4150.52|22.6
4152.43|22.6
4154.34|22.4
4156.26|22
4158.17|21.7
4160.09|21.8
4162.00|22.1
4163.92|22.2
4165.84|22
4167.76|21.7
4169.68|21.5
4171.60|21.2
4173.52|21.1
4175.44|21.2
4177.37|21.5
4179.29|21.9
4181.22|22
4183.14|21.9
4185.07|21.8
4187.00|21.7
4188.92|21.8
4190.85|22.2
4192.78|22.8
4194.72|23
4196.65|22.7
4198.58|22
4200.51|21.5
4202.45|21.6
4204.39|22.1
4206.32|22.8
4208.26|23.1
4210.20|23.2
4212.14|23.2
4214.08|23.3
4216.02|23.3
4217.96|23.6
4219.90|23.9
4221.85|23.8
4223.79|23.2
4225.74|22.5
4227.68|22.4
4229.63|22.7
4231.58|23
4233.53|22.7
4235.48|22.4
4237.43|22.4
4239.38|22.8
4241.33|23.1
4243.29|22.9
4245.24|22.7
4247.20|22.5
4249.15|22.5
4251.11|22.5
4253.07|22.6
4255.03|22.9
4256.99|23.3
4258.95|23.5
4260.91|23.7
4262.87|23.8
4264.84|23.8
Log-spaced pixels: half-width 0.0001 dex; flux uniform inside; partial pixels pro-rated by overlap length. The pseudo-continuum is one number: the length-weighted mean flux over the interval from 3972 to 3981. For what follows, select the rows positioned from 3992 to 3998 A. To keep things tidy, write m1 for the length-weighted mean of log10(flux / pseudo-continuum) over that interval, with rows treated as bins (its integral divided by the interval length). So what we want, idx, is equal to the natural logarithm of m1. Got -2.22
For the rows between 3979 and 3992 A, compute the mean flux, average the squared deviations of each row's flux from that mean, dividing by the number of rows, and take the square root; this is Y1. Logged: 1.03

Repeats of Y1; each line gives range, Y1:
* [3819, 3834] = 1.81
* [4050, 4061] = 0.54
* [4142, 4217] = 0.60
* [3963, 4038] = 3.12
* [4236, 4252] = 0.23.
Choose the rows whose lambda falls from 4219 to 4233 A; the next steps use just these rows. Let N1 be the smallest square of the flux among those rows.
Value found 502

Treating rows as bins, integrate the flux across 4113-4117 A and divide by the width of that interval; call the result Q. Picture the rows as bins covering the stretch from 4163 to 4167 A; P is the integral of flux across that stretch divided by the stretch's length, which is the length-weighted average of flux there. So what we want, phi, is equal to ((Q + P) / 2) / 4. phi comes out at 5.4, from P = 22.1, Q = 21.4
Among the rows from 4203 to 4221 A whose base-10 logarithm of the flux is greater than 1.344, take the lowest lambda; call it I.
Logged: 4204.39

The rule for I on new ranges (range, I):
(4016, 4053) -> 4017.01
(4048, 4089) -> 4048.58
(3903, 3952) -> 3907.53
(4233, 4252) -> 4233.53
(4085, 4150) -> 4118.15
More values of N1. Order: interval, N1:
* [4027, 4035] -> 515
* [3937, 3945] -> 365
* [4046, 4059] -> 515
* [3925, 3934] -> 250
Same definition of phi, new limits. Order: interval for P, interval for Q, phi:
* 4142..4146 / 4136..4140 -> 5.6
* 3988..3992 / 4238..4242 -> 5.8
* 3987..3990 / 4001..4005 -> 5.7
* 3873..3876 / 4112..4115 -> 5.4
